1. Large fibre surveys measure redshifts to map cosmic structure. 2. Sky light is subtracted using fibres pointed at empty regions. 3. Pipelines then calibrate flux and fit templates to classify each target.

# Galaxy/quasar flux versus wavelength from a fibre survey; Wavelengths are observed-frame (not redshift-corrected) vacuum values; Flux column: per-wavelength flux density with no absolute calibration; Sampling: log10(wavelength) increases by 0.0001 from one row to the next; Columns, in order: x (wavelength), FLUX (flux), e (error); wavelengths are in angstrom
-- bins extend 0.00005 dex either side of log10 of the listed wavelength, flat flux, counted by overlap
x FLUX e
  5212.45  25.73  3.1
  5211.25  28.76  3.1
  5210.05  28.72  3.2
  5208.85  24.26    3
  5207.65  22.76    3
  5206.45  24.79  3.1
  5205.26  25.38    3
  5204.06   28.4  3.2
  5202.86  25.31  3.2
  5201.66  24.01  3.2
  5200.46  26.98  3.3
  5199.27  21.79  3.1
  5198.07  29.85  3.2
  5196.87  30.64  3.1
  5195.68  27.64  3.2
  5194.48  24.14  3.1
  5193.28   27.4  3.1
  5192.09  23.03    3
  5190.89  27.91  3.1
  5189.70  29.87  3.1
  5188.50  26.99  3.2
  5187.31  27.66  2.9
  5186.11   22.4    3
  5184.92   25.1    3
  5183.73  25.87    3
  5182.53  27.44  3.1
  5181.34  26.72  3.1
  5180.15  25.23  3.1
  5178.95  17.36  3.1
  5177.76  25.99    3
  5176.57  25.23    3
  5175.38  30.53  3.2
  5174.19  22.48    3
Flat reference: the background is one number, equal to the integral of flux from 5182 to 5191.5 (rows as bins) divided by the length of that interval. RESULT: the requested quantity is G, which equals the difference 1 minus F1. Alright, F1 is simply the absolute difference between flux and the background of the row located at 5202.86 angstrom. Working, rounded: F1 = 1.3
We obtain -0.3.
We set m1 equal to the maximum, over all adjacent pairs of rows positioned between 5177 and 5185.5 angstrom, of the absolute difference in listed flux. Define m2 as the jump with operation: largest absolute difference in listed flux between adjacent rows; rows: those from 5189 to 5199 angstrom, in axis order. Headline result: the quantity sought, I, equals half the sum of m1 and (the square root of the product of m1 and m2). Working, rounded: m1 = 9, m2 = 4.9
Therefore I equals 7.6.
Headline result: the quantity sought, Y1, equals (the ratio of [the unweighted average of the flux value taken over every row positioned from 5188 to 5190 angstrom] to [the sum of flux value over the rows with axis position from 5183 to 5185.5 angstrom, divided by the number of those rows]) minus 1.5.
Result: -0.38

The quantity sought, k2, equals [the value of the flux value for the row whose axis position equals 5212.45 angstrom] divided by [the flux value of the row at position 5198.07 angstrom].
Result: 0.86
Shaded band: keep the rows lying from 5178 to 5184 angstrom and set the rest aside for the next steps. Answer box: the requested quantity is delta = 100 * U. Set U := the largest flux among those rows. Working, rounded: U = 27.44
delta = 2744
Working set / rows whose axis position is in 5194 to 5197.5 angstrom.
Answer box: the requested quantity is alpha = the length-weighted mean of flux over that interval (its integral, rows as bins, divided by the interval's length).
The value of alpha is 27.6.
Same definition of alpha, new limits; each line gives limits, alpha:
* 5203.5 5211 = 25.9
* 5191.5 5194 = 25.2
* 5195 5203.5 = 26.6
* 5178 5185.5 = 24.7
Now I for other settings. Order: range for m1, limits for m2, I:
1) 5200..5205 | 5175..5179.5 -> 4.1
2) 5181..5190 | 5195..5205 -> 5.9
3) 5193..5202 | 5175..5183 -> 8.2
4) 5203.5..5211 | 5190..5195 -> 4.6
